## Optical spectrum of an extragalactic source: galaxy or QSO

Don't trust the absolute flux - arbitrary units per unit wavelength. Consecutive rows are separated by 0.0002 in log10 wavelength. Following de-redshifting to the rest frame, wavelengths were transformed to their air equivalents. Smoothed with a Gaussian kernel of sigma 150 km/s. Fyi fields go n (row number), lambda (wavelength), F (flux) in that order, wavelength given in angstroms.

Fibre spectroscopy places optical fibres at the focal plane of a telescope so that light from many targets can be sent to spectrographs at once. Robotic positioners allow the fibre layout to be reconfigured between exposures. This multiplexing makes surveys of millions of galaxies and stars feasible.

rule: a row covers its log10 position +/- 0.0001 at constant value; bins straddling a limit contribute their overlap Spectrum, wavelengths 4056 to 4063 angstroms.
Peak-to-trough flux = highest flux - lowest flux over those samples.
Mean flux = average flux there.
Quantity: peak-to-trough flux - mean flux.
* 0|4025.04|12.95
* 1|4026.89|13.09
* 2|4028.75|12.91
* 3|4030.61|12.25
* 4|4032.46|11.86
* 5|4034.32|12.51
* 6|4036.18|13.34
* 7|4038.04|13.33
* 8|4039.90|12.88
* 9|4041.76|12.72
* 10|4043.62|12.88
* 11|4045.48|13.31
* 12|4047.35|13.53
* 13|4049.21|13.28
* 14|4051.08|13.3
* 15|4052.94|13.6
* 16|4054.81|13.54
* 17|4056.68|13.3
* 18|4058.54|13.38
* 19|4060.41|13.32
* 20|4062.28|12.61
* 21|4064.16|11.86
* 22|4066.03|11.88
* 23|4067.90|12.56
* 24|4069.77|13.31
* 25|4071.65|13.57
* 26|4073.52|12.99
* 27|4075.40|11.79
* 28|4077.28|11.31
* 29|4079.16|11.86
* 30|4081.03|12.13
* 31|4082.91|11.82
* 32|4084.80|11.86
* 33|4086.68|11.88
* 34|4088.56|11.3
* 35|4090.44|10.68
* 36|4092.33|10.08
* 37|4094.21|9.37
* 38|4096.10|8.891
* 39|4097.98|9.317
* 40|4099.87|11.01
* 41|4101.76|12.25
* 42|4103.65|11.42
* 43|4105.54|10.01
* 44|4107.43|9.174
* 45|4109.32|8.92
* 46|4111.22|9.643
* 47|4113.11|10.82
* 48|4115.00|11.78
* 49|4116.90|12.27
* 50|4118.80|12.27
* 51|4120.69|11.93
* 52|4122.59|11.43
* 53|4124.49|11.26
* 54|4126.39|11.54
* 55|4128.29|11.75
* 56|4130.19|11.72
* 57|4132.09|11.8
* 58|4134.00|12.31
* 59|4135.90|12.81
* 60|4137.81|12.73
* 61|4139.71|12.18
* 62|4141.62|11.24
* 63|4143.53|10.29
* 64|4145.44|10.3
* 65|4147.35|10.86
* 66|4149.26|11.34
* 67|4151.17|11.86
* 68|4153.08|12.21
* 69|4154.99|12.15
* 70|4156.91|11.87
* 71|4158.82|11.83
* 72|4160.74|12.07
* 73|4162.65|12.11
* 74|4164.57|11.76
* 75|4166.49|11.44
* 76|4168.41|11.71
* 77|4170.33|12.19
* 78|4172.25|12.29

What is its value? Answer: -12.4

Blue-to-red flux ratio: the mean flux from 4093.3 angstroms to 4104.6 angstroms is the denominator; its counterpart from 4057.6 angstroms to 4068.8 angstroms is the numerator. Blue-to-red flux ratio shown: 1.21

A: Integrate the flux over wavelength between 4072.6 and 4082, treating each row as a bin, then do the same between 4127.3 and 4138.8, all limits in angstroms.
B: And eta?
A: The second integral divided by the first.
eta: 1.2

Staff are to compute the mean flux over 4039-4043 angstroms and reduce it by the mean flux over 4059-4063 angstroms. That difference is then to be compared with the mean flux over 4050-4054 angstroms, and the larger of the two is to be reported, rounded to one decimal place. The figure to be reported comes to 13.4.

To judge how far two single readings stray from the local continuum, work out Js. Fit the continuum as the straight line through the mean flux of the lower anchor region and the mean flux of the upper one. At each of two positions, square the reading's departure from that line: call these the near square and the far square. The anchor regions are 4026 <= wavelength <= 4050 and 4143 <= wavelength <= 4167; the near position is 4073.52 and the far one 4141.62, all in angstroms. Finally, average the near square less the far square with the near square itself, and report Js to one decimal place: 0.1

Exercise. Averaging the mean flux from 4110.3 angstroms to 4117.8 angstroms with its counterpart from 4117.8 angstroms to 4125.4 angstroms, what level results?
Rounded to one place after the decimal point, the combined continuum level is 11.4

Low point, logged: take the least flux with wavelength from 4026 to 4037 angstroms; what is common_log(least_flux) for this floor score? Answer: 1.07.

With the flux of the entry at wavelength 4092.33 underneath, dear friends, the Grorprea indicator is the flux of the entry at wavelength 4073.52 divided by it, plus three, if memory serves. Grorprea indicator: 4.29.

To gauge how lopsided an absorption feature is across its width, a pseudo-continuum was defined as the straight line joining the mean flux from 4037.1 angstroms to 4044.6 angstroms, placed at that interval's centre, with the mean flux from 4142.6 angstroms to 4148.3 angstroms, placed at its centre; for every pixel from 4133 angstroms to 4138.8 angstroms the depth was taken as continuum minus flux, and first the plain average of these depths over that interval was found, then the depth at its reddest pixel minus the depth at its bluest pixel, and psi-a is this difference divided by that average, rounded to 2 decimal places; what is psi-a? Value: 0.27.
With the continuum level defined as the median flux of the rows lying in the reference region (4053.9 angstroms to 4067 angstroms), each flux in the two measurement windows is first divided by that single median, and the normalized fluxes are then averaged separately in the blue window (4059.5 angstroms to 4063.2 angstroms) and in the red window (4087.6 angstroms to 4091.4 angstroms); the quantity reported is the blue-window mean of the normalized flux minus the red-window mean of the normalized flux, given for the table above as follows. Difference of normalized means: 0.15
